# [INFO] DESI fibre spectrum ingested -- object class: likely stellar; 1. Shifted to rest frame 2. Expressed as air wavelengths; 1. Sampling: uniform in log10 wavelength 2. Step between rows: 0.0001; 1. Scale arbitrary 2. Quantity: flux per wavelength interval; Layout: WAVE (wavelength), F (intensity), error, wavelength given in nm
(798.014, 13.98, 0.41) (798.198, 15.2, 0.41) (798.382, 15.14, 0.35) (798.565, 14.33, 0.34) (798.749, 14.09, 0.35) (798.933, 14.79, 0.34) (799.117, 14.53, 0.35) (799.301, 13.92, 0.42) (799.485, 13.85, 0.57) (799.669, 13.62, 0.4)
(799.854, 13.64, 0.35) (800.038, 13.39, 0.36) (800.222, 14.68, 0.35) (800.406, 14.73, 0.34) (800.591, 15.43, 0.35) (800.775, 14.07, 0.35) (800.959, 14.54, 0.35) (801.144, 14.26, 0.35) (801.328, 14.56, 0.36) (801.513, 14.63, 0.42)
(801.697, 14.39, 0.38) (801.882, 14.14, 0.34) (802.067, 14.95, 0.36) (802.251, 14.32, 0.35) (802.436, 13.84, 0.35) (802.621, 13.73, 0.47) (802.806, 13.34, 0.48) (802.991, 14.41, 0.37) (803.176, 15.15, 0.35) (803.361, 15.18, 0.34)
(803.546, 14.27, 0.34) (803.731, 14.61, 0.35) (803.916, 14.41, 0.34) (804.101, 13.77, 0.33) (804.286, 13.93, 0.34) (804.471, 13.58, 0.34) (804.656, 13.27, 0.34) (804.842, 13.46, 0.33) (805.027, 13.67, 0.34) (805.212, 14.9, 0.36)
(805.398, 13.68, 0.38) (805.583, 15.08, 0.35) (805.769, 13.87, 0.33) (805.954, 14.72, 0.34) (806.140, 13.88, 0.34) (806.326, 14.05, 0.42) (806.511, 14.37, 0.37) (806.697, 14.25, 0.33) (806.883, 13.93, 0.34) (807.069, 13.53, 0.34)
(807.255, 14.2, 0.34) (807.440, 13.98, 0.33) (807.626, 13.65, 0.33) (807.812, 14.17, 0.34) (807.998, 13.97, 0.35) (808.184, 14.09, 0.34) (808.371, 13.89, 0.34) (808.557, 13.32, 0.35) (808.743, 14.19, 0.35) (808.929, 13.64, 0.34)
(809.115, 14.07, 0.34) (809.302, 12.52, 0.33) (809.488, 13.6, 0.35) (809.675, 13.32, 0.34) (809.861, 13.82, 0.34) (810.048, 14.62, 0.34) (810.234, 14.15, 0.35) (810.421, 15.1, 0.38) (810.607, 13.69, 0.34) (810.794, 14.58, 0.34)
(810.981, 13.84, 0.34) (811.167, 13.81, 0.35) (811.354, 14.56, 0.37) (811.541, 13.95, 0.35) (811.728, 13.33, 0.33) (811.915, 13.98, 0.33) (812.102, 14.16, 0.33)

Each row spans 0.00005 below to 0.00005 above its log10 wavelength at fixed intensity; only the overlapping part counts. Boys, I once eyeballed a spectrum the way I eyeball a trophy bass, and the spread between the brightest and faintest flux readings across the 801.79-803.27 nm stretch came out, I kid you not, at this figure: 1.8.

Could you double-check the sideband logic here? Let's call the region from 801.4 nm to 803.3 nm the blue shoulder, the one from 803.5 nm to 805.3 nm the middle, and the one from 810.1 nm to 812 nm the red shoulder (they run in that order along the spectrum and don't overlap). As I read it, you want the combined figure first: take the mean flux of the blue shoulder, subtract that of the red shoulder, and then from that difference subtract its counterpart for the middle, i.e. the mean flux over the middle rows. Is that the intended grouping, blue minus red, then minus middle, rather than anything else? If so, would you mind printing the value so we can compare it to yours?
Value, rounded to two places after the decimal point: -13.80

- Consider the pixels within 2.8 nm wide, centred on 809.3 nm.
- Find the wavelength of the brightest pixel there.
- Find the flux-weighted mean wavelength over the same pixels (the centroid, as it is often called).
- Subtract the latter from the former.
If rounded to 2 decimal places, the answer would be 1.11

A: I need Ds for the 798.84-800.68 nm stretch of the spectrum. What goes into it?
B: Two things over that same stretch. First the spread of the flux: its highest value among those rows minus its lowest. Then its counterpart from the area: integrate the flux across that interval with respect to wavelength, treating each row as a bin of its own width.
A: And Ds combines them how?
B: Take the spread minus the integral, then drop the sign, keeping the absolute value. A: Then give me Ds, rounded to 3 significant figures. 24.2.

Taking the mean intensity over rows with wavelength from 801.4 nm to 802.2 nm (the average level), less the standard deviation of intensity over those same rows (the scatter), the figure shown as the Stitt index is 14.2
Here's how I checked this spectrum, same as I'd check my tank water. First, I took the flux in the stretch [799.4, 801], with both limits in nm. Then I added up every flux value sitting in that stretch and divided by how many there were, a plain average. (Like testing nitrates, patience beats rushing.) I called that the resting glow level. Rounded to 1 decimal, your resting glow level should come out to 14.2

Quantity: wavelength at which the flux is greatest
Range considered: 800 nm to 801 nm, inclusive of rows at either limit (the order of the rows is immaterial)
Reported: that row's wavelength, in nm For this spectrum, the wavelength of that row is 800.591 nm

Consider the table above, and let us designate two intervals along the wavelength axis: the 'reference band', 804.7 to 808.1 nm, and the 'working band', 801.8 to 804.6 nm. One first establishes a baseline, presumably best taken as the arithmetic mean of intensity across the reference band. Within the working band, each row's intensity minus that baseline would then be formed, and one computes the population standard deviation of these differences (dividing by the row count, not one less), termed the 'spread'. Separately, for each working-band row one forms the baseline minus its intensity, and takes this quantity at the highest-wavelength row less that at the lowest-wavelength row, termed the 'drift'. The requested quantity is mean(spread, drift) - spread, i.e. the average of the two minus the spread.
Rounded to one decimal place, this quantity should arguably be 0.0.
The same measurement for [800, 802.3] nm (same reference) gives -0.7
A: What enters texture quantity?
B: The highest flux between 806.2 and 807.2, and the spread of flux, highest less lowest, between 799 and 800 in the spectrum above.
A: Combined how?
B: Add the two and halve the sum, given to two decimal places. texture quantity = 7.64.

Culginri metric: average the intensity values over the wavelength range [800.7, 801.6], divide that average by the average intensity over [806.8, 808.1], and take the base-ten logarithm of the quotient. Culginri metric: 0.015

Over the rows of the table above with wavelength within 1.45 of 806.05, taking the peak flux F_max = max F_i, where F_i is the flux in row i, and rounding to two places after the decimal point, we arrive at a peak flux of 15.08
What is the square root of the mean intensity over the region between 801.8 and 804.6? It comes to 3.77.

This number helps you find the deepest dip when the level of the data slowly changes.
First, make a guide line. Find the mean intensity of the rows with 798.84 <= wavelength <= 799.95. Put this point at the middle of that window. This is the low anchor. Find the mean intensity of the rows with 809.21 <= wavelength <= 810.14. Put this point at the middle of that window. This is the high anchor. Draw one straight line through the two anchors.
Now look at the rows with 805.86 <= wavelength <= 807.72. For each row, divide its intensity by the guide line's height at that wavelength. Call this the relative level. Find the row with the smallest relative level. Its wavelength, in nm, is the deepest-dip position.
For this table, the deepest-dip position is 807.069 nm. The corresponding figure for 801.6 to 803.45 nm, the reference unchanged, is 802.806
